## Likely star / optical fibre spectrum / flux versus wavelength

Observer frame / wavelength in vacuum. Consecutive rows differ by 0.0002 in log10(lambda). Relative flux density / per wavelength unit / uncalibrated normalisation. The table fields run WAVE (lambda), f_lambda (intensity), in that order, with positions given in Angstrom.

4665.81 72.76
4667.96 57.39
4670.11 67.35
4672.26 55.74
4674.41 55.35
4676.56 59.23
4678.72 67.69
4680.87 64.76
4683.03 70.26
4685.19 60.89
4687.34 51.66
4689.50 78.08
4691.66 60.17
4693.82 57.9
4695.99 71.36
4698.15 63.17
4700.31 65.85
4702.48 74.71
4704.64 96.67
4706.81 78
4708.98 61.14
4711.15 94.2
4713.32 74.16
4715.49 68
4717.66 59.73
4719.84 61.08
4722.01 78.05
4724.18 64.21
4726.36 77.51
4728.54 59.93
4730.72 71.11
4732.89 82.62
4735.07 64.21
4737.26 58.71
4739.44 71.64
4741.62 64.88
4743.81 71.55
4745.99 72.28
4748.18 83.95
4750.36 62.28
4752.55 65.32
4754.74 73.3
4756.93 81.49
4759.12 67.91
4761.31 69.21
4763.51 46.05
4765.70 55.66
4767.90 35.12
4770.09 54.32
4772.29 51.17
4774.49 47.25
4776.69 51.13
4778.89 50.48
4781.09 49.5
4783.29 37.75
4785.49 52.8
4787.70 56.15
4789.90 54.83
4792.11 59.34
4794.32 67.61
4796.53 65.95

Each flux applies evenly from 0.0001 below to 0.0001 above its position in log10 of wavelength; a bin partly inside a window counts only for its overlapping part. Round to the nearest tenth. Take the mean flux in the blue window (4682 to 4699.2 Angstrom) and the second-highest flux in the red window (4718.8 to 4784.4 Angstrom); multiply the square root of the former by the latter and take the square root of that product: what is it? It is 25.7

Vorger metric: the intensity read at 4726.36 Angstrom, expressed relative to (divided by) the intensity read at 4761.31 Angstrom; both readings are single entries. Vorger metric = 1.1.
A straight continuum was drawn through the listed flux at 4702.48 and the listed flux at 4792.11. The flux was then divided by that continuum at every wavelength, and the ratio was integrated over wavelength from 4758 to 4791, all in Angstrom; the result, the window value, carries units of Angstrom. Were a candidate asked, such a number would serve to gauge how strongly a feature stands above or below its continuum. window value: 27.5 Angstrom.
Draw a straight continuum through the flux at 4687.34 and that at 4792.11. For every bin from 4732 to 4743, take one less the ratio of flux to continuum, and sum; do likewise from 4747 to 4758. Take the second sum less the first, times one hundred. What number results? -31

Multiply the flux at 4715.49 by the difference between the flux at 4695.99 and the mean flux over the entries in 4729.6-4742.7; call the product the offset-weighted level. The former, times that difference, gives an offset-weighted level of 170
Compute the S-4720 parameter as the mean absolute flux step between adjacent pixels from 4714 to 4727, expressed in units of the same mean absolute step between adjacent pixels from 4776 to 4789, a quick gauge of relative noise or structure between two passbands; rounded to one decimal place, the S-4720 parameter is 1.7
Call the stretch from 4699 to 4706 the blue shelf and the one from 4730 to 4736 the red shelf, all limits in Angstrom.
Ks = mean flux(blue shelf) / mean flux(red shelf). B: 1.1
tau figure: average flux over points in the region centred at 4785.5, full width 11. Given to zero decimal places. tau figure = 50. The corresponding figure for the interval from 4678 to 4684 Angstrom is 68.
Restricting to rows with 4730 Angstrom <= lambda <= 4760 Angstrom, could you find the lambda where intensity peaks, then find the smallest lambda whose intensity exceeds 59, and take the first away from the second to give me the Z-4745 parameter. -17.5 Angstrom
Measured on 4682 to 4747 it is -21.6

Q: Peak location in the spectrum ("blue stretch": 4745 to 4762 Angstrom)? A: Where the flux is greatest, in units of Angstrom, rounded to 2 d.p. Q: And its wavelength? 4748.18 Angstrom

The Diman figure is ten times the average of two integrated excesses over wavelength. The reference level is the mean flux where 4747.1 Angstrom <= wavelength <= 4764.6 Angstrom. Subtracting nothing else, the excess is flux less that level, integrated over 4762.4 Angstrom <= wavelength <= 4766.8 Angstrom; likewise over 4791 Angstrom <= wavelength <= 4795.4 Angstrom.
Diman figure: -506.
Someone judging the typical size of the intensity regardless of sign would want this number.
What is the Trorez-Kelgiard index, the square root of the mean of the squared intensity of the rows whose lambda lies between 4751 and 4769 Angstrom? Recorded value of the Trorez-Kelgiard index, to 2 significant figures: 63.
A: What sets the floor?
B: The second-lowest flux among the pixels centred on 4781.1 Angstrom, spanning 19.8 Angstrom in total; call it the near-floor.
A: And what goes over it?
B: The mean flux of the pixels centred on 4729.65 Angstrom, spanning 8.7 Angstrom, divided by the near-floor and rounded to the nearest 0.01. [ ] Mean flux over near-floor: 1.54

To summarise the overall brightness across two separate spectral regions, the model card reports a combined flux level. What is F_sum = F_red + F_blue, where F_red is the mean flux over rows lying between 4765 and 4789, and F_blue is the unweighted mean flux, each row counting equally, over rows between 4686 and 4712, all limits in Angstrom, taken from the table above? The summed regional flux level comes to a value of 120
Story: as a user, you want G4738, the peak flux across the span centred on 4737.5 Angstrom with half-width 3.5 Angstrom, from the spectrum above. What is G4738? 71.64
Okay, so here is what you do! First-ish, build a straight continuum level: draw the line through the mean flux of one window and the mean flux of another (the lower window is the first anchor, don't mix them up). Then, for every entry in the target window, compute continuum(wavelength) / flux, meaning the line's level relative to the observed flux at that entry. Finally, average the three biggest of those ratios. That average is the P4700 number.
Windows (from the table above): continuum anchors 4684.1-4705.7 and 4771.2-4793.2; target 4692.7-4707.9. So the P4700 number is 1.09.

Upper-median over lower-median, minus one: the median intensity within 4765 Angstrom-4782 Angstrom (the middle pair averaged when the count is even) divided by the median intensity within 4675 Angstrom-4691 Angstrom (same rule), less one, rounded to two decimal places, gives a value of -0.22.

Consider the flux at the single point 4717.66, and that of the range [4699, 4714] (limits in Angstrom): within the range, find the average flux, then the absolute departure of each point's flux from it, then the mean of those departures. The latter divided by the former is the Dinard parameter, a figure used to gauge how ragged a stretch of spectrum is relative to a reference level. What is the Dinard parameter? 0.169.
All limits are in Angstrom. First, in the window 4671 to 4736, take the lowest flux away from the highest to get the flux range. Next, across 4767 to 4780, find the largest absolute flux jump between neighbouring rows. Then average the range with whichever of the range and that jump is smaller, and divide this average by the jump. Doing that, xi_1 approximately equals 1.7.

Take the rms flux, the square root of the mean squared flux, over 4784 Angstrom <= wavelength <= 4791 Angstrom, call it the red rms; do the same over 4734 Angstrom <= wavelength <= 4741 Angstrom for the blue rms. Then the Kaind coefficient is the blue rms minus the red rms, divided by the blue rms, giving 0.16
